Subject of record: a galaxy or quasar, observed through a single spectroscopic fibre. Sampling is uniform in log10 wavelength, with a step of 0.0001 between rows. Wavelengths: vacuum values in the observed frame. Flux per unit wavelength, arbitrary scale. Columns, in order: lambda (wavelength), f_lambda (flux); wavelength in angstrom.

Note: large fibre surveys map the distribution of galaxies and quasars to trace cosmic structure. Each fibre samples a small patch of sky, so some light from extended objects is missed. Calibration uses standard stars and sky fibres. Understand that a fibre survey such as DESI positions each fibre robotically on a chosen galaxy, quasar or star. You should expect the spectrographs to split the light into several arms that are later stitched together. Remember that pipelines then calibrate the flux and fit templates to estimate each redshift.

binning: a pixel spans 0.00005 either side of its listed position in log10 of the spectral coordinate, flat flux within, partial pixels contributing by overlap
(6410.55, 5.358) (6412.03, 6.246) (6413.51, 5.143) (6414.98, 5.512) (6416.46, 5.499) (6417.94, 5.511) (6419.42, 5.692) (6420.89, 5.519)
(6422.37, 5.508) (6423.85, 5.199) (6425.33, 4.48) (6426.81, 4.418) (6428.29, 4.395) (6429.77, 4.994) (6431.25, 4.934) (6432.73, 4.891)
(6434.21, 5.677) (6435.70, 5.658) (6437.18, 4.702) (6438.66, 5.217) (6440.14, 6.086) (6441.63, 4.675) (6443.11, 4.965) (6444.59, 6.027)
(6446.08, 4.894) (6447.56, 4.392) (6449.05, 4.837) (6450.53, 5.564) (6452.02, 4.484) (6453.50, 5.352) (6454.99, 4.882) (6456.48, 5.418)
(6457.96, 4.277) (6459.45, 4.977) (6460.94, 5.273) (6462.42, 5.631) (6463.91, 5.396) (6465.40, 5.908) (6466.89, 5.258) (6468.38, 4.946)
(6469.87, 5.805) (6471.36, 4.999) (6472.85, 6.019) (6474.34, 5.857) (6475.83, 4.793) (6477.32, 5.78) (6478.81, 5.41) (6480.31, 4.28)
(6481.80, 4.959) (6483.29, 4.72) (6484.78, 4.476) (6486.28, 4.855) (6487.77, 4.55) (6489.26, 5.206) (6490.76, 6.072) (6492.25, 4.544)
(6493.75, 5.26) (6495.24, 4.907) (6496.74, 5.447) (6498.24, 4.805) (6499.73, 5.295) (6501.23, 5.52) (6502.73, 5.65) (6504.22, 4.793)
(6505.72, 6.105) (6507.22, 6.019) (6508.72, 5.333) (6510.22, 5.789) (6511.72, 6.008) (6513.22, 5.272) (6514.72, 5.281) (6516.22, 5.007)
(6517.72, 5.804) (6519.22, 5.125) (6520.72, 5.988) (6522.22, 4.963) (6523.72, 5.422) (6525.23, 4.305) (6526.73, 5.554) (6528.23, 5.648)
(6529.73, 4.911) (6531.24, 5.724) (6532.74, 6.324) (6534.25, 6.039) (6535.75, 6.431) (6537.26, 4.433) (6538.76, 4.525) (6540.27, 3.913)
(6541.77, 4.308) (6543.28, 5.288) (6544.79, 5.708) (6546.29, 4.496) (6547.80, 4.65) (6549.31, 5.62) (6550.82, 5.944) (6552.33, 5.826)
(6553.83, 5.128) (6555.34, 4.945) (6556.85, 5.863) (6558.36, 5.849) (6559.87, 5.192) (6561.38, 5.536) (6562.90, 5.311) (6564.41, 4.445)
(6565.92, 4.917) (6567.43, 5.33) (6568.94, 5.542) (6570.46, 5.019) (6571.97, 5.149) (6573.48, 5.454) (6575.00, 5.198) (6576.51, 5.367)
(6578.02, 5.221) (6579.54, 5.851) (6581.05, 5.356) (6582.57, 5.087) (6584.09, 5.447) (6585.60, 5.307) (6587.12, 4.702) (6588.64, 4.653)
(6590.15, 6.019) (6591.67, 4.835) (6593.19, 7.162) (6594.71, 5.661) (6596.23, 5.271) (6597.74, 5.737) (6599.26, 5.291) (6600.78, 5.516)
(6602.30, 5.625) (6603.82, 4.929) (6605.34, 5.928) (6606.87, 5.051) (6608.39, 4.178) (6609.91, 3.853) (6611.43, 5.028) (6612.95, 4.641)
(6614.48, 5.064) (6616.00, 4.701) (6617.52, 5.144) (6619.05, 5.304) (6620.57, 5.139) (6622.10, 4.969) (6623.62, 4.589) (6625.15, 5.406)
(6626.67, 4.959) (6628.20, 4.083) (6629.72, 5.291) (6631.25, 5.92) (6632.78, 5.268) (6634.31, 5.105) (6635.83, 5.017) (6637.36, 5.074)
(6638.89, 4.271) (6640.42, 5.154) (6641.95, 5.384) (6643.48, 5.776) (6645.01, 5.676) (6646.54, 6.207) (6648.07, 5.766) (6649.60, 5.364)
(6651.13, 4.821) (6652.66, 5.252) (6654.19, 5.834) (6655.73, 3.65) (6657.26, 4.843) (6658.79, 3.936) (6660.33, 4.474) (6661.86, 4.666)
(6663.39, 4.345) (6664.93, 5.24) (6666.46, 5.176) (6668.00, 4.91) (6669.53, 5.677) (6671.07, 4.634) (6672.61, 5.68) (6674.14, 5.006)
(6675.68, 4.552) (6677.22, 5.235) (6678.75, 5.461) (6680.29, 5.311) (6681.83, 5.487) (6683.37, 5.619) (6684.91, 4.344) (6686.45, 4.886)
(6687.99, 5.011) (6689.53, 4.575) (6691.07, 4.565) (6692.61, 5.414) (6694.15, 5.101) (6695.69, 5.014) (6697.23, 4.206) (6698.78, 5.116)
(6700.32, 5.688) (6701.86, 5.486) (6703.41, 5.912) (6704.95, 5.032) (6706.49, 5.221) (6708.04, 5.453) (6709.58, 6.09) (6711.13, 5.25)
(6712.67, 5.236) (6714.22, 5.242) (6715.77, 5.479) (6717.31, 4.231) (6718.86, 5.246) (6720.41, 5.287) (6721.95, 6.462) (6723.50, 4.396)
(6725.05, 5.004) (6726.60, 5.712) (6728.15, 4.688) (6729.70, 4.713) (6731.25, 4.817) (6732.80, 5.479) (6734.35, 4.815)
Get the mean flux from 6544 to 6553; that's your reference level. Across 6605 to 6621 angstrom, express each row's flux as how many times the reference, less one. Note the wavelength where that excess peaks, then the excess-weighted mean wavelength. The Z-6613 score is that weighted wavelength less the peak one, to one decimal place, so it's 7.1 angstrom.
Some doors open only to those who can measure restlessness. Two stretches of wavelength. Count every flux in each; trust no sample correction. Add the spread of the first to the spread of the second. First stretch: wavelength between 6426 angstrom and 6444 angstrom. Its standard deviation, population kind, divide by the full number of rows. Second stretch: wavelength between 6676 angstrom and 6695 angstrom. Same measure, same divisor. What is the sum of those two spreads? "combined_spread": 0.90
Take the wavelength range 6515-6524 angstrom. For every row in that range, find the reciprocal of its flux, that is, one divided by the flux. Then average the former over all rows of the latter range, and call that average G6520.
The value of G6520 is 0.187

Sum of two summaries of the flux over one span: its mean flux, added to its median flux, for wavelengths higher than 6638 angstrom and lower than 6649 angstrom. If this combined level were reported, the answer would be 11.1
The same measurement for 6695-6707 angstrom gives 10.4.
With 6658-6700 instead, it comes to 10.0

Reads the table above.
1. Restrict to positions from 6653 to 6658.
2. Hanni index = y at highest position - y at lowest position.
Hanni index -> -1.0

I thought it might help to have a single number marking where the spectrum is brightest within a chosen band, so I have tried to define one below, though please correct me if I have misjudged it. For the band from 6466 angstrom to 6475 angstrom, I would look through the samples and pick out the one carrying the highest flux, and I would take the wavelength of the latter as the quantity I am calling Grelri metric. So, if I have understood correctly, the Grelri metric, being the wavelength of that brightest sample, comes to 6472.85 angstrom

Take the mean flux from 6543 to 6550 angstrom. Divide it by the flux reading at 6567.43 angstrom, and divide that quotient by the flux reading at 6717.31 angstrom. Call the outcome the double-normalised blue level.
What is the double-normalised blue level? 0.228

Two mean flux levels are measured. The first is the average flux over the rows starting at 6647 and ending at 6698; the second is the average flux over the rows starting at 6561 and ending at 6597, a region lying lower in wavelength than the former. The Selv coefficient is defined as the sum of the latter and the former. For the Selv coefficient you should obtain 10.3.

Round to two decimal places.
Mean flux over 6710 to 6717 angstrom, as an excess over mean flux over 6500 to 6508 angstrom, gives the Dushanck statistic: -0.32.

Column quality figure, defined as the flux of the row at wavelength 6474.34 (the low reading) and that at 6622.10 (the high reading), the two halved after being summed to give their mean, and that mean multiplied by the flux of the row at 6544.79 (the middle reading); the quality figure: 30.9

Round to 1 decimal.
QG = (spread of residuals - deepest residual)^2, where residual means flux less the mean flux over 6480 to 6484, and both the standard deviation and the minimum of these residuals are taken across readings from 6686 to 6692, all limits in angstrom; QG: 0.1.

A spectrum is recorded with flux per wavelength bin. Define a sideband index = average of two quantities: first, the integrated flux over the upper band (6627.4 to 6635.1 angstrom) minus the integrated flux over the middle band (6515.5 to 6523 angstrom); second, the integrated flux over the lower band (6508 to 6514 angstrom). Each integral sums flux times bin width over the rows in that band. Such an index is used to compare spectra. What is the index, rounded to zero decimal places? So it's 16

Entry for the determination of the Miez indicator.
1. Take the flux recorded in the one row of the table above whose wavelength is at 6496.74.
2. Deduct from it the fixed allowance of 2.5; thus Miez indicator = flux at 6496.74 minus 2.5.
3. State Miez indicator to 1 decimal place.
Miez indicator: 2.9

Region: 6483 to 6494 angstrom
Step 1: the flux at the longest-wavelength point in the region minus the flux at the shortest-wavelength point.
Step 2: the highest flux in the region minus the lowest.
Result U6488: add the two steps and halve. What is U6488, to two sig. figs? 1.1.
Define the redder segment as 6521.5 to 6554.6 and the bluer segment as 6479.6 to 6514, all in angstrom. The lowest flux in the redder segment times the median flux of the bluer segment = 20.6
